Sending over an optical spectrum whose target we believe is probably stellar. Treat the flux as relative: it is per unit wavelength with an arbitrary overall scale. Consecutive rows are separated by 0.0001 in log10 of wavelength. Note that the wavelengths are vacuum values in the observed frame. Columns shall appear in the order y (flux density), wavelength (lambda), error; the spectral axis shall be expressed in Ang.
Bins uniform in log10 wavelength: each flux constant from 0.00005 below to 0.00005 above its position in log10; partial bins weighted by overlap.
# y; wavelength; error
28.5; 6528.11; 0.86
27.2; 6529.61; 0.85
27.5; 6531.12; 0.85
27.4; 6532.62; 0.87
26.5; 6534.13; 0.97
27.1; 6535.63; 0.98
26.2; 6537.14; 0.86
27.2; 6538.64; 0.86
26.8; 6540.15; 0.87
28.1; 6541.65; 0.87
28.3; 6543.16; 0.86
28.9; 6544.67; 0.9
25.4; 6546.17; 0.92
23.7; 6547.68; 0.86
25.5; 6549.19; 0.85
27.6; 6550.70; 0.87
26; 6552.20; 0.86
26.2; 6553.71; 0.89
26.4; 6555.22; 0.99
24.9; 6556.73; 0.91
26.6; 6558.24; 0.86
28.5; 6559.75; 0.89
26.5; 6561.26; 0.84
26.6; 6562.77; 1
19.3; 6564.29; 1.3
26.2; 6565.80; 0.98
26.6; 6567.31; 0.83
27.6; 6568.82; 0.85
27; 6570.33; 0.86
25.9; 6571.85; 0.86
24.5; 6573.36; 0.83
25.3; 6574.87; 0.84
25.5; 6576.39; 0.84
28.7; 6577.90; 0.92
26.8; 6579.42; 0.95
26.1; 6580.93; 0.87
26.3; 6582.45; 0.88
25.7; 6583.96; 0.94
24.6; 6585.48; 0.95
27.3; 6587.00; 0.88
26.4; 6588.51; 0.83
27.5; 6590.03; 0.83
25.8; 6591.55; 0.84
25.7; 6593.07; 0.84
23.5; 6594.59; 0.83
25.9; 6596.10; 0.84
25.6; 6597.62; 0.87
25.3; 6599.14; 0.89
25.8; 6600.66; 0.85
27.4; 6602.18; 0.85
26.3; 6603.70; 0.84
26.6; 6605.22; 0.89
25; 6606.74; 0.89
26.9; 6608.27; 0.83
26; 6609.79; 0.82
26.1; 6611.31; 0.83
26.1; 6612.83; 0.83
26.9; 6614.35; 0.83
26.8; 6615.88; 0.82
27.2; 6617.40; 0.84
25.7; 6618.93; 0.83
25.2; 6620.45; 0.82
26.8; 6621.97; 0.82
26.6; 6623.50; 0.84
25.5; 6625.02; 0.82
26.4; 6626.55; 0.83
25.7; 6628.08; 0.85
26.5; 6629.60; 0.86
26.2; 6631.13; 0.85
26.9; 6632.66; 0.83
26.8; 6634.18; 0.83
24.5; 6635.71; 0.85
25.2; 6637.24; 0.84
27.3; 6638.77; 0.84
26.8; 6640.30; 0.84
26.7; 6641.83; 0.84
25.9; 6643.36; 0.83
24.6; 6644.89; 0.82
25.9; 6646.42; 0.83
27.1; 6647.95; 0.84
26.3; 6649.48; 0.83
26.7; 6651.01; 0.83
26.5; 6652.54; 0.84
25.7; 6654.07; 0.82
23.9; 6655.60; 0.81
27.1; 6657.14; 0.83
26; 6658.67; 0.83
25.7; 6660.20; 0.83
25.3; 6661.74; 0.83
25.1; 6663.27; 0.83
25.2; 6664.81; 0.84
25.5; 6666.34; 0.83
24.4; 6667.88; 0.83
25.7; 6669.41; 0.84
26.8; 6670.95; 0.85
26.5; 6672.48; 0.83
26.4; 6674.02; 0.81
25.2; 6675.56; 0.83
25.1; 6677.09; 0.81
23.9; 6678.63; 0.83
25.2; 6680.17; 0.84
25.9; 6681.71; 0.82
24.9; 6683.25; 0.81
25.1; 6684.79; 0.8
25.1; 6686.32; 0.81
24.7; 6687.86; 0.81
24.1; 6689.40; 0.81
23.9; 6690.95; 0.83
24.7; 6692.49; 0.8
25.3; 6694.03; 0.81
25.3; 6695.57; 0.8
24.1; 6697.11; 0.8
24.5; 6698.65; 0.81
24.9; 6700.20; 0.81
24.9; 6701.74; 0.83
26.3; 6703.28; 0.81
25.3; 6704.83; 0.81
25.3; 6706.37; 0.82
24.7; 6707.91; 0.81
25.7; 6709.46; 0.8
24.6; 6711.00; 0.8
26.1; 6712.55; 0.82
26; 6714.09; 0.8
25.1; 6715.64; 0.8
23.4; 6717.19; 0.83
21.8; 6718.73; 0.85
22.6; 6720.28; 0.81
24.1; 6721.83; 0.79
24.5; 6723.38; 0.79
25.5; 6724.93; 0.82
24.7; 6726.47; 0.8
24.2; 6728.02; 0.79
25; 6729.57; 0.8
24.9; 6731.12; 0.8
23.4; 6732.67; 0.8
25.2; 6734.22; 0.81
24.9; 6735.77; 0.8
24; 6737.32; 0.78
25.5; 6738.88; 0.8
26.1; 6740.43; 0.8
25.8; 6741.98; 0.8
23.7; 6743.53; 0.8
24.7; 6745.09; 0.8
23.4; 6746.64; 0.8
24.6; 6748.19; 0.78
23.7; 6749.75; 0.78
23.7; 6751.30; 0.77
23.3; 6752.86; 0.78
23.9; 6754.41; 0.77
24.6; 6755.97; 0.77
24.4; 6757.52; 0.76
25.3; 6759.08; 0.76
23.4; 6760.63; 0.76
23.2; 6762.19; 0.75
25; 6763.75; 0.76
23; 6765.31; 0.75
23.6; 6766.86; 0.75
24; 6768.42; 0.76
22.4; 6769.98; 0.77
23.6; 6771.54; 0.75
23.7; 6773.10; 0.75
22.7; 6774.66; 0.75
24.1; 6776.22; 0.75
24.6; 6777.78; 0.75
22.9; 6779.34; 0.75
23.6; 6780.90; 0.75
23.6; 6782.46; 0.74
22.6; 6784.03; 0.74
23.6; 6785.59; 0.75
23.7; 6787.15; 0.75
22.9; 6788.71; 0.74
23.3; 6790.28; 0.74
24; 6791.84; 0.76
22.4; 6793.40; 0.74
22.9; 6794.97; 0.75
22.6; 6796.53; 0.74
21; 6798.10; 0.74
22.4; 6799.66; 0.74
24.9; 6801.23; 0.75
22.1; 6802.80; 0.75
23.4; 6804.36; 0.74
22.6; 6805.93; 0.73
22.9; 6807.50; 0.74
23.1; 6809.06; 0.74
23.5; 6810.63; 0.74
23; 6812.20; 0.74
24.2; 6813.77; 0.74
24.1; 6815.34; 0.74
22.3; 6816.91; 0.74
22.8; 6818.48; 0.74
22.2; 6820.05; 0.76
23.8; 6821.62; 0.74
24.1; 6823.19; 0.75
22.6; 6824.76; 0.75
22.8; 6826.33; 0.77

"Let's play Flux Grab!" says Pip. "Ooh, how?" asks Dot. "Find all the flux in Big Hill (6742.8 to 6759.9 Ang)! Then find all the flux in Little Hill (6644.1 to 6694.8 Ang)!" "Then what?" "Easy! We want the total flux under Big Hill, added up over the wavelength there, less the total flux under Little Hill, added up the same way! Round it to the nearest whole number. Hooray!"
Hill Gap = -877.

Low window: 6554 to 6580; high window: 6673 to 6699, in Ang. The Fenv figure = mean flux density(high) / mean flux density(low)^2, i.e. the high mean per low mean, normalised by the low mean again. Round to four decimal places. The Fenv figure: 0.0367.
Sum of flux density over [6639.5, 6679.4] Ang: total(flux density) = 670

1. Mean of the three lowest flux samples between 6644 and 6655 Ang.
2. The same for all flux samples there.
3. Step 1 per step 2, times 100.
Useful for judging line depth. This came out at 97.3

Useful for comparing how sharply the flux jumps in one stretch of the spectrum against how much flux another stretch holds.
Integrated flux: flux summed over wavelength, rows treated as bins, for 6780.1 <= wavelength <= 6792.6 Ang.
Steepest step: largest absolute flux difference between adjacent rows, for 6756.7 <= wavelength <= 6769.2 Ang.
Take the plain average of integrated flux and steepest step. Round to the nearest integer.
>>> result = 147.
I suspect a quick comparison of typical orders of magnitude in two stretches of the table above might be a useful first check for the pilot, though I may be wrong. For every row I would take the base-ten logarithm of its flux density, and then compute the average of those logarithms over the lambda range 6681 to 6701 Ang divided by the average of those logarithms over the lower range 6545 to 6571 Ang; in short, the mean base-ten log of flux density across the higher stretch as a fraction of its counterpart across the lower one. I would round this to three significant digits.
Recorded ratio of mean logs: 0.987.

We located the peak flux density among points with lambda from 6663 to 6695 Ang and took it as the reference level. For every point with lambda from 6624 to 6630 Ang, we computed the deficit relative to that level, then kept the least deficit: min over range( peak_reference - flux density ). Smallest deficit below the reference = 0.3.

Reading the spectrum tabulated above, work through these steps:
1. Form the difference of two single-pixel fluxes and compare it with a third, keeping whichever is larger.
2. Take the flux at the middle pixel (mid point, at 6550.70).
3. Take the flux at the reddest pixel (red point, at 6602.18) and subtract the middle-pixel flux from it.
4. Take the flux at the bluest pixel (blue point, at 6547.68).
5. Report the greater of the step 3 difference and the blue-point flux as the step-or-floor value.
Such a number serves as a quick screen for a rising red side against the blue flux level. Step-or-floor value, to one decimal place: 23.7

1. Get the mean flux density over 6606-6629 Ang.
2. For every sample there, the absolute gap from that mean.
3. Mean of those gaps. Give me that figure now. 0.57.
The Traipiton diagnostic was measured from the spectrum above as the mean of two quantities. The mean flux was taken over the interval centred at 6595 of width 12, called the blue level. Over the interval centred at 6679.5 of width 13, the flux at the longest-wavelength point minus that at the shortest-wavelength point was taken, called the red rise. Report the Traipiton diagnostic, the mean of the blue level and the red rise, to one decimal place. 12.2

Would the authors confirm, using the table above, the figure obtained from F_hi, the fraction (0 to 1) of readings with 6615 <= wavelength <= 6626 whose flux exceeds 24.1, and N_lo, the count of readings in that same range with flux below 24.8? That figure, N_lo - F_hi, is -1.0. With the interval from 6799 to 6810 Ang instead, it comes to 5.9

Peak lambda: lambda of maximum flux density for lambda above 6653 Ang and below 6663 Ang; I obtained 6657.14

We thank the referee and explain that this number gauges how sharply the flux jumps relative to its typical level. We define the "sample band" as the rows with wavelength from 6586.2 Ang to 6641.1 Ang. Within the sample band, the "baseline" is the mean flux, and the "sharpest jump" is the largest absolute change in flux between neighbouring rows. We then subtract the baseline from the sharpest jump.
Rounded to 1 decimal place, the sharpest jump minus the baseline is -23.8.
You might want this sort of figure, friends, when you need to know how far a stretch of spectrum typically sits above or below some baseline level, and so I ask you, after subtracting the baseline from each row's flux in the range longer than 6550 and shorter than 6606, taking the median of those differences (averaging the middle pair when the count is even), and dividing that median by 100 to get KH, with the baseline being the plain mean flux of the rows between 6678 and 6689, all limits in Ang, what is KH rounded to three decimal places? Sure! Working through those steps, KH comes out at 0.012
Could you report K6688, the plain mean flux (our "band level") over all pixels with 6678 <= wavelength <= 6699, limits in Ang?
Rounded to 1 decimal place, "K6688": 24.8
